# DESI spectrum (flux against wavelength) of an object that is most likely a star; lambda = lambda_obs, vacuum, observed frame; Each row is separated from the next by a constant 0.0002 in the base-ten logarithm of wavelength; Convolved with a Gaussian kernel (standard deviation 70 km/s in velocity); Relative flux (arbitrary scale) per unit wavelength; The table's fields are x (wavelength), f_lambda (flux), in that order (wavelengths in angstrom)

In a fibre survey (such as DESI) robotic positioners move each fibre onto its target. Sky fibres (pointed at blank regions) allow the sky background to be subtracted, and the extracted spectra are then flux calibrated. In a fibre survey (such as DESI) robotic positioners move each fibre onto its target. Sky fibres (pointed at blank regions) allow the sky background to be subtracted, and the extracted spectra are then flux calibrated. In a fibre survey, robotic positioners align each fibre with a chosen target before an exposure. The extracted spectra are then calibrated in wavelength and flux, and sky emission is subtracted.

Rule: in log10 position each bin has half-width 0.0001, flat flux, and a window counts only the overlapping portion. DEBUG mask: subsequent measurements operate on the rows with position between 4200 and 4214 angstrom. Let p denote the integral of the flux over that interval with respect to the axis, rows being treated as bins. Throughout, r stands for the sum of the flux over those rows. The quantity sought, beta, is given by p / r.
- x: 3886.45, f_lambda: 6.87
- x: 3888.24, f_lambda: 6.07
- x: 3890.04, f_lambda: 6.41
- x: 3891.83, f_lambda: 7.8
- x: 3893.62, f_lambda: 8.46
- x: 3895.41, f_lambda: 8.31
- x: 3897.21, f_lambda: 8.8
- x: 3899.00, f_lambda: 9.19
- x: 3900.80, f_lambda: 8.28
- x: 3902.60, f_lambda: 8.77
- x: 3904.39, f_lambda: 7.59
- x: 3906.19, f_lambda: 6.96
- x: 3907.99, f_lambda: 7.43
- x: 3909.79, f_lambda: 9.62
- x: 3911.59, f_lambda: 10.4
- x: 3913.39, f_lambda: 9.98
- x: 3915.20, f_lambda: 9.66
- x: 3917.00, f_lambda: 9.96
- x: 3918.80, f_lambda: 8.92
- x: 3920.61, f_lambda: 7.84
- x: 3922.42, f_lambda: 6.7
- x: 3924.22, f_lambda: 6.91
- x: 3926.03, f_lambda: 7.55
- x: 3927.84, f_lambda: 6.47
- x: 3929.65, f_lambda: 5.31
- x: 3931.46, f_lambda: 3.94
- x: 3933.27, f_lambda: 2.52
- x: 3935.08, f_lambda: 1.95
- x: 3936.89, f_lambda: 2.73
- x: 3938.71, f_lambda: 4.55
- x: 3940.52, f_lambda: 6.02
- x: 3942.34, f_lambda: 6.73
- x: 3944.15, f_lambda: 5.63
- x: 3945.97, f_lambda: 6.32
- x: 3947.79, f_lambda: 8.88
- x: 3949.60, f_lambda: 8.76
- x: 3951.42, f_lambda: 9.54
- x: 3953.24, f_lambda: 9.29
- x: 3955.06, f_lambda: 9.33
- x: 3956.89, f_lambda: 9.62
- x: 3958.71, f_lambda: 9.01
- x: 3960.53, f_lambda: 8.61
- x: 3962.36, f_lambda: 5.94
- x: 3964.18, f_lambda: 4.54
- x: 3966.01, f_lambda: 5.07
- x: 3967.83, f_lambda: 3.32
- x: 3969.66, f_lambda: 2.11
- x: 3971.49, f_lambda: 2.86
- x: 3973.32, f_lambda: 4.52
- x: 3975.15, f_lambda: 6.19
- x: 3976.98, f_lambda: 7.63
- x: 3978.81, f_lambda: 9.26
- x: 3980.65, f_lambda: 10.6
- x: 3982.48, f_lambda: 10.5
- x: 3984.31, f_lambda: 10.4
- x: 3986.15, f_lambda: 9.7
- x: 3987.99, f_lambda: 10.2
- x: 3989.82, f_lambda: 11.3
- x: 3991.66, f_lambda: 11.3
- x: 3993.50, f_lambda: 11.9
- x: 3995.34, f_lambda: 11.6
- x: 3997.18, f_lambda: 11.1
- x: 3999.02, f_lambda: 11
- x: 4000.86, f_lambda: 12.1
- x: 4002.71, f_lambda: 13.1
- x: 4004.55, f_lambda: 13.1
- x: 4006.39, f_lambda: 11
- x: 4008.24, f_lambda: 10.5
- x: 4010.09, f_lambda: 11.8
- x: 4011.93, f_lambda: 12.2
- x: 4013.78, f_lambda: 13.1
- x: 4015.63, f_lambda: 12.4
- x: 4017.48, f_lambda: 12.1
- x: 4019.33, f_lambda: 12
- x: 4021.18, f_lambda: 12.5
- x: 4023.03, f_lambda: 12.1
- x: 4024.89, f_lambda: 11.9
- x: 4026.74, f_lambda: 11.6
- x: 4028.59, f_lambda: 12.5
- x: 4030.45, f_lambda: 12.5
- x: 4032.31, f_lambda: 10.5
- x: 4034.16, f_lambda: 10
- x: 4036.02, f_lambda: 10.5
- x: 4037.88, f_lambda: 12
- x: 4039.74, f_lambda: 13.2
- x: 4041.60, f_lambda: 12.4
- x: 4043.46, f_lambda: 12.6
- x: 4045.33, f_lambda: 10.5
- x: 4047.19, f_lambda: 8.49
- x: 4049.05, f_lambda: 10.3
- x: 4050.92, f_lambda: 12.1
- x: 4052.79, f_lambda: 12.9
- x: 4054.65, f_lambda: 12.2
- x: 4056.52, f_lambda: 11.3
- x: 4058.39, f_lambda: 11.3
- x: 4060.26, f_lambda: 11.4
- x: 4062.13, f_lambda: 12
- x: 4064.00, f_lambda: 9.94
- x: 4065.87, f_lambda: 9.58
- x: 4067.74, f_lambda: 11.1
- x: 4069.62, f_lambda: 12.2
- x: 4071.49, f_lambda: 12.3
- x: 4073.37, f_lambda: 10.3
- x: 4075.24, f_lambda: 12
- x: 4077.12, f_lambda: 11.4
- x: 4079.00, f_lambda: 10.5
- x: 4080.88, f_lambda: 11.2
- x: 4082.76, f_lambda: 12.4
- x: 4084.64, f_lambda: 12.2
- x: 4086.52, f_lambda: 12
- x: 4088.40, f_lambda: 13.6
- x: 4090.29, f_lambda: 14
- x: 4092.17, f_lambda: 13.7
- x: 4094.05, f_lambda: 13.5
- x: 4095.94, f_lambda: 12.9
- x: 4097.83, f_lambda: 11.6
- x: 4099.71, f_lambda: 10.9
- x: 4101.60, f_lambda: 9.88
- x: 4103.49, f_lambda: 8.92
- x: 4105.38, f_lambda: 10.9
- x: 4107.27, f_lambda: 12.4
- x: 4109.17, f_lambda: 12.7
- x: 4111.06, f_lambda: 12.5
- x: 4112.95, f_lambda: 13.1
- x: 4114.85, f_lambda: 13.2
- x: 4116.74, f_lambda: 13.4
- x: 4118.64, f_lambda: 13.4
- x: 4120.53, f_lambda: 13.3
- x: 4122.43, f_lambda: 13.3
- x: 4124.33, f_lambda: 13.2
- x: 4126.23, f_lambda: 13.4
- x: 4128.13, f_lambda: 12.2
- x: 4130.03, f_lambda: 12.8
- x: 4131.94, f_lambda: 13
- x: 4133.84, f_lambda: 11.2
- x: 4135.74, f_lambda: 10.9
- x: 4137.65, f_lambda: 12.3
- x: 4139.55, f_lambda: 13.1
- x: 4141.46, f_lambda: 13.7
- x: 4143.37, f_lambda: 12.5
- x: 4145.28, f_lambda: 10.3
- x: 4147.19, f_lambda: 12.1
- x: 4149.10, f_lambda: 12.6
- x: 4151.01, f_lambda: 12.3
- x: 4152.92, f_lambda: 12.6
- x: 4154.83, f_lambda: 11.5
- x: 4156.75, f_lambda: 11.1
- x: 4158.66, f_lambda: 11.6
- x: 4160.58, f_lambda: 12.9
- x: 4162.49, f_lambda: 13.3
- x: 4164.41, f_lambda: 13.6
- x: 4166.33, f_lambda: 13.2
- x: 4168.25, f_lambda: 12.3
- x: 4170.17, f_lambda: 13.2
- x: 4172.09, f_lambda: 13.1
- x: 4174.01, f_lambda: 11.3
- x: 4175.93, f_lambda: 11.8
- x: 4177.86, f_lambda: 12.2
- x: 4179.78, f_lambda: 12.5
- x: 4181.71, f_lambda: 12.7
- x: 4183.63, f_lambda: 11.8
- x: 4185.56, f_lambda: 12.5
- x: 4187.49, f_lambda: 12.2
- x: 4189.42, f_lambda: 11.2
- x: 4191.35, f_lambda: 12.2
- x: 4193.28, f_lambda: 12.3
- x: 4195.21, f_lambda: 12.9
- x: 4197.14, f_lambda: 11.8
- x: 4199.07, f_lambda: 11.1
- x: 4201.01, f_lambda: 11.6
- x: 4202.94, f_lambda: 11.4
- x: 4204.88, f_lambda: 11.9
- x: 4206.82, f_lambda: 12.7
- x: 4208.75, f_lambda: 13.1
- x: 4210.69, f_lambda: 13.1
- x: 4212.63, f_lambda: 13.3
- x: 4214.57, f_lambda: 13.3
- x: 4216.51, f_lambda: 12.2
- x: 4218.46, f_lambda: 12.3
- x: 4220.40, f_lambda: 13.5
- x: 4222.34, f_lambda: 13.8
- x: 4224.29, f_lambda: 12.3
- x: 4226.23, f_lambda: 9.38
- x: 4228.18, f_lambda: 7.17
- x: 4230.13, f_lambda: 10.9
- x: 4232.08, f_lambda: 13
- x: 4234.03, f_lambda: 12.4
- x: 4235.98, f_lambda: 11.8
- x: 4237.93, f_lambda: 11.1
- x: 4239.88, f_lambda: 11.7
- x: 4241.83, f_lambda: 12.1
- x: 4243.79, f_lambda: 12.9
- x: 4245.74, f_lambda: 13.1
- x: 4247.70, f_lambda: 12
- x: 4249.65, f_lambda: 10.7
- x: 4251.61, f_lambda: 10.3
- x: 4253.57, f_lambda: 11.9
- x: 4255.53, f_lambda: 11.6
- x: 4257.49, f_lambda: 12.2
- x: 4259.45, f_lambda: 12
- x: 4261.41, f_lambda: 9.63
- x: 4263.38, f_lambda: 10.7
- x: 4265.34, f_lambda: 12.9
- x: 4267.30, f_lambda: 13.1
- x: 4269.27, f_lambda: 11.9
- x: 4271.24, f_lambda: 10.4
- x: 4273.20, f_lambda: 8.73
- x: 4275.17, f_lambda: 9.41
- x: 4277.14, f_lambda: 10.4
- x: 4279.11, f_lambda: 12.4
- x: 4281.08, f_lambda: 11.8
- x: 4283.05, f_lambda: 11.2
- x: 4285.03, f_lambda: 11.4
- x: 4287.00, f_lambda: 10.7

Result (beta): 2.00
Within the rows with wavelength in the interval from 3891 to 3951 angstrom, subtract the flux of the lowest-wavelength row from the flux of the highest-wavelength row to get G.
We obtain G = 1.0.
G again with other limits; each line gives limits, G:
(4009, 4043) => 0.6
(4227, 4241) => 4.5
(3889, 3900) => 2.8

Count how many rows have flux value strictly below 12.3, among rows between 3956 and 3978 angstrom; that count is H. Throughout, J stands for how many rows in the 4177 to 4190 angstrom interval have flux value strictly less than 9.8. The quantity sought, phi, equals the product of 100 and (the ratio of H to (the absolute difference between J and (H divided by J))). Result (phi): 0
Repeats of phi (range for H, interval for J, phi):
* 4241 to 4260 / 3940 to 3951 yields 171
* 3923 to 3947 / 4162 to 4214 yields 0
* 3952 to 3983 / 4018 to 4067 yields 262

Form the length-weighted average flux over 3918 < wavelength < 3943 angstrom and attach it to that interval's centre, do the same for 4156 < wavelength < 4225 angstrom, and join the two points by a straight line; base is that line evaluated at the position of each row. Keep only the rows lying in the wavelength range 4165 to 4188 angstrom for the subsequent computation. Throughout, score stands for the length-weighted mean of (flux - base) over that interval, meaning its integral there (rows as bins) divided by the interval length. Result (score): 0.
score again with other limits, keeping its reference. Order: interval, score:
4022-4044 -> 4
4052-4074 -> 2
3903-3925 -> 3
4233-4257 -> -2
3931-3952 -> 0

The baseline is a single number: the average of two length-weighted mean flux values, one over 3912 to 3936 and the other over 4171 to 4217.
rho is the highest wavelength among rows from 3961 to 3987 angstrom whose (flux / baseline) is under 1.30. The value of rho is 3986.15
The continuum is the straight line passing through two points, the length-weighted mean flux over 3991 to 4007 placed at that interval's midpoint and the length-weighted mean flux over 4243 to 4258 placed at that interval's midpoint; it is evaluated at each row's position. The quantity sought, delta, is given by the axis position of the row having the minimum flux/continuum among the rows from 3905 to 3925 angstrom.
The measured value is 3922.42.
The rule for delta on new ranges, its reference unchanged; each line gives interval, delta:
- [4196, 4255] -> 4228.18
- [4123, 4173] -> 4145.28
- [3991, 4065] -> 4047.19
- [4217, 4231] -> 4228.18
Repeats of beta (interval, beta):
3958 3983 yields 1.76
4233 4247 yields 2.00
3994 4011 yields 1.89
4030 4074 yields 1.83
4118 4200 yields 1.91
